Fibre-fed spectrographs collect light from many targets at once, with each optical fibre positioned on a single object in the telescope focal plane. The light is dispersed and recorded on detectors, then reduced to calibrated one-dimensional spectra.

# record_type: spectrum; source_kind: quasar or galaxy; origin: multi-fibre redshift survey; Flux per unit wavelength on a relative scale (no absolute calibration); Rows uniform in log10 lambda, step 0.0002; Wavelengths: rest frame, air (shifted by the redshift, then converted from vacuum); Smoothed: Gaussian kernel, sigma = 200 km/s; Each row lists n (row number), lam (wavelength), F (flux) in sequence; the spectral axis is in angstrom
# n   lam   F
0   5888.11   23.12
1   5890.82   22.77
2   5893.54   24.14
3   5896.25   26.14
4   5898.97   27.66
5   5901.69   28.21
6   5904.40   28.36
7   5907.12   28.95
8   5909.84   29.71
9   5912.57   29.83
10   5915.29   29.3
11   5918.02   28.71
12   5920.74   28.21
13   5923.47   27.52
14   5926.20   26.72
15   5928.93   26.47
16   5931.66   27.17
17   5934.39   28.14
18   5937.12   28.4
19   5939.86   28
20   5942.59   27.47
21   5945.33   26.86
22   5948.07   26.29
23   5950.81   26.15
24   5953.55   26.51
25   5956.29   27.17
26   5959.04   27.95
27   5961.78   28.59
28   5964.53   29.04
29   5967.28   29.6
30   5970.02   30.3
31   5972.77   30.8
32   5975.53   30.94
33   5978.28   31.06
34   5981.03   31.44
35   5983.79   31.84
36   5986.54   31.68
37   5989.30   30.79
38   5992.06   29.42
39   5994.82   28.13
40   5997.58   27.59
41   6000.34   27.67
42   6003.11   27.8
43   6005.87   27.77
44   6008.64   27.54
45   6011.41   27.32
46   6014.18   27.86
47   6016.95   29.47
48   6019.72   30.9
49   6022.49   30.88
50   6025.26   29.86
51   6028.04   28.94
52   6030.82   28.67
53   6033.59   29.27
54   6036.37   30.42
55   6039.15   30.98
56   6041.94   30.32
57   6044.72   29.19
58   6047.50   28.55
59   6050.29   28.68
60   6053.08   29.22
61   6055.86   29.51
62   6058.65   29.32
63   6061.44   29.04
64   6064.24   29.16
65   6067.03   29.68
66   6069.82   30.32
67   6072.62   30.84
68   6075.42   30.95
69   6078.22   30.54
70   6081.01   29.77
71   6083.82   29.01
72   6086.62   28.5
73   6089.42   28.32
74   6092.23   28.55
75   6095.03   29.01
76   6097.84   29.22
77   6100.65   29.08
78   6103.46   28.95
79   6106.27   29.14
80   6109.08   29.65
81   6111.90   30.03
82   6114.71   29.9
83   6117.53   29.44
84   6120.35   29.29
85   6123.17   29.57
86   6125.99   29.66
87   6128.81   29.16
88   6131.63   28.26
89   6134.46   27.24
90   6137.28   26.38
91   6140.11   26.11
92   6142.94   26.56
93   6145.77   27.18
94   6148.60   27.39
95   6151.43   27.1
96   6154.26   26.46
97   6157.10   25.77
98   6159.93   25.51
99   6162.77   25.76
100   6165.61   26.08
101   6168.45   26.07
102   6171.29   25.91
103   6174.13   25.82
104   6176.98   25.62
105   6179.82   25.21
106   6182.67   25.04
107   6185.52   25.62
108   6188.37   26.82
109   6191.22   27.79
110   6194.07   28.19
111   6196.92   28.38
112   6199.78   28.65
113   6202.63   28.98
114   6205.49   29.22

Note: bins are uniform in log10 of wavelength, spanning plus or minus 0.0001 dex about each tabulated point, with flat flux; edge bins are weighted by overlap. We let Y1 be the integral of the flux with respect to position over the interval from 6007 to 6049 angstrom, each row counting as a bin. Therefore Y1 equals 1232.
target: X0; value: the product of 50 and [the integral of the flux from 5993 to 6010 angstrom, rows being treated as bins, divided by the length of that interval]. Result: 1390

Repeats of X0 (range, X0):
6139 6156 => 1340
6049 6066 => 1459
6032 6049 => 1489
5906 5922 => 1456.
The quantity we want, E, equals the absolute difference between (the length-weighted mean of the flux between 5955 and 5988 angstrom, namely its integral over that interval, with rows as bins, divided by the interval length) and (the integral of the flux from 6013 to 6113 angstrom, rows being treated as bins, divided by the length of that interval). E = 0.5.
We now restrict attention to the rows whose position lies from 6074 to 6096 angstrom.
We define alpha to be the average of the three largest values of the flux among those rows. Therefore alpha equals 30.4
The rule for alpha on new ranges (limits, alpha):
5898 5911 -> 29.0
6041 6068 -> 29.8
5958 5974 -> 30.2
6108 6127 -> 29.9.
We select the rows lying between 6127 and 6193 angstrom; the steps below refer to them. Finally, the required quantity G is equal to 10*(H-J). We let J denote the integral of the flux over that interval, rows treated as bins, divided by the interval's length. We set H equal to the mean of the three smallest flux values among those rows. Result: -12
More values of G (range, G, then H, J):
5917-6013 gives -22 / 26.3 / 28.5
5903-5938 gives -15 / 26.8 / 28.3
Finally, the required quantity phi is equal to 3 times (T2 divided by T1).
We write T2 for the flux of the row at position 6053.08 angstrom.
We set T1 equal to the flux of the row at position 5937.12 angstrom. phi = 3.1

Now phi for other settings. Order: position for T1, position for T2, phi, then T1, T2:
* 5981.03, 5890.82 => 2.2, 31.44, 22.77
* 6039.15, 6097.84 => 2.8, 30.98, 29.22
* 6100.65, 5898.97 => 2.9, 29.08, 27.66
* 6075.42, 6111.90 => 2.9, 30.95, 30.03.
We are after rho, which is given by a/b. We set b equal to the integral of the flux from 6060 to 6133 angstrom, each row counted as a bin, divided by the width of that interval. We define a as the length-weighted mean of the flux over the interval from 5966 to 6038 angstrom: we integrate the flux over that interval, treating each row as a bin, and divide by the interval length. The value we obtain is 1.00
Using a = 29.5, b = 29.42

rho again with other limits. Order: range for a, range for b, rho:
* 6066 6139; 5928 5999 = 1.02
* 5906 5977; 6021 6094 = 0.96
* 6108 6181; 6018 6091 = 0.92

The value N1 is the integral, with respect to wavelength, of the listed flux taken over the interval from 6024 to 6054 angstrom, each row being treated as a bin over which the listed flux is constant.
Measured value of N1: 884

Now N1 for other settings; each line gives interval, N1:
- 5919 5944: 690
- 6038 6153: 3333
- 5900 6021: 3464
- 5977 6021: 1287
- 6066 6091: 744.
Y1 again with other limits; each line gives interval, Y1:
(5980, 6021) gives 1194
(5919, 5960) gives 1118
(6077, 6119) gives 1229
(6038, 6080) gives 1249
